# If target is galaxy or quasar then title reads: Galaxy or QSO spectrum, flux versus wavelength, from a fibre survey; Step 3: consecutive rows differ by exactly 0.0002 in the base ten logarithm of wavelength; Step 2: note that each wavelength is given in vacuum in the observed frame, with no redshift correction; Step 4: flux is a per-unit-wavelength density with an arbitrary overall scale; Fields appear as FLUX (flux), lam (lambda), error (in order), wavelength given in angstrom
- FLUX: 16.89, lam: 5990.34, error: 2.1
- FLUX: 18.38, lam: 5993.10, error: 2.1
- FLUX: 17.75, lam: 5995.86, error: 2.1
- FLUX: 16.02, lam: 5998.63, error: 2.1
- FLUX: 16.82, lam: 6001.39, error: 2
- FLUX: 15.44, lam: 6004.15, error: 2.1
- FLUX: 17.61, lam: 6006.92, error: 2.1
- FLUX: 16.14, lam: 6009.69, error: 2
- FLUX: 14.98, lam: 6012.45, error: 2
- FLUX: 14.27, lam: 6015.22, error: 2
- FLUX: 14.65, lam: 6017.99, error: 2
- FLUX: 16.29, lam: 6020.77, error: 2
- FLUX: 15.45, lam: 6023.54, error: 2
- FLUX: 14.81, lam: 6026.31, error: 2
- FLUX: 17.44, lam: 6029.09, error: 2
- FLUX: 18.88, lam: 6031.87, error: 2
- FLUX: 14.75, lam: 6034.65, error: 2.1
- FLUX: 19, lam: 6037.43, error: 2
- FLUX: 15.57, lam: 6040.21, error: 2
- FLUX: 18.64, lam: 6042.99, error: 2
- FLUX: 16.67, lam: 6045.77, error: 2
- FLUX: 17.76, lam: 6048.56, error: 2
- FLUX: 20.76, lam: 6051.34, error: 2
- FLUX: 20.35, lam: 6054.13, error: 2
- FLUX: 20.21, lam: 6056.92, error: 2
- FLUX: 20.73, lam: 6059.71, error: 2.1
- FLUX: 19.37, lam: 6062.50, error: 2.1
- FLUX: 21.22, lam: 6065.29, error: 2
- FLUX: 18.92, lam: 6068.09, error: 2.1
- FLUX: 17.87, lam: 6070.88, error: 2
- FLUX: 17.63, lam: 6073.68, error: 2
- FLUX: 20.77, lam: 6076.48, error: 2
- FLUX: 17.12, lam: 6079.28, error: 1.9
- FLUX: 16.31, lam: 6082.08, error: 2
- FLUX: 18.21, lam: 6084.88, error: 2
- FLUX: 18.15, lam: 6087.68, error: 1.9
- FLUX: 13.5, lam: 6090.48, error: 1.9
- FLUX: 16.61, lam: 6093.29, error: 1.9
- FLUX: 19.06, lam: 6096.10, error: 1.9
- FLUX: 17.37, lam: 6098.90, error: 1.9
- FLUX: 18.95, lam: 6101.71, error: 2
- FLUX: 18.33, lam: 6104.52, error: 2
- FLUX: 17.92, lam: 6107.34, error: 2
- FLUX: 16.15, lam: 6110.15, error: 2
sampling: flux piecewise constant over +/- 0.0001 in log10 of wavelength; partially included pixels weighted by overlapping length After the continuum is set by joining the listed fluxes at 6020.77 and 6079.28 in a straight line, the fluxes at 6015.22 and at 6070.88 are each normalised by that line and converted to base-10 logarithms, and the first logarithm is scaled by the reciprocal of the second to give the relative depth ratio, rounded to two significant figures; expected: -2.6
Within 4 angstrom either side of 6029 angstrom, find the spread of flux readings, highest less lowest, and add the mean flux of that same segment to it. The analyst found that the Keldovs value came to 21.1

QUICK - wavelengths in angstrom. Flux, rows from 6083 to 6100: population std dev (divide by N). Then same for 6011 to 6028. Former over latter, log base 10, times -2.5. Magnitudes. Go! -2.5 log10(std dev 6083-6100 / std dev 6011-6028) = -1.11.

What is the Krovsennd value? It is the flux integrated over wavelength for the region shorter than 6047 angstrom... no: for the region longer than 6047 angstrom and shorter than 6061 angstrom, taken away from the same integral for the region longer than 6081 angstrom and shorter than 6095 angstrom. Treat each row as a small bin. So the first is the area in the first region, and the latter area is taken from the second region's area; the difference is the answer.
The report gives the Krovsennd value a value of -46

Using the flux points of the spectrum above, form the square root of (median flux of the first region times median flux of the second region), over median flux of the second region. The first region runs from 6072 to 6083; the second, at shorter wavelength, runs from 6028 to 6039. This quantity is 0.98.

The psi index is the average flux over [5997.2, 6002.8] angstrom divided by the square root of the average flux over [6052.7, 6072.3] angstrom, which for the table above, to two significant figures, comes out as 3.7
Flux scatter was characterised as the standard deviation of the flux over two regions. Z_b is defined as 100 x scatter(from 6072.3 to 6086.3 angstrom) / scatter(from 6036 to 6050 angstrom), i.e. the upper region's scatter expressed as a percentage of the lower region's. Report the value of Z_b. 120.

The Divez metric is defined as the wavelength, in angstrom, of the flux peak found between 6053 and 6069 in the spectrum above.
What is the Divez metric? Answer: 6065.29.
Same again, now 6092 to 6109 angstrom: 6096.10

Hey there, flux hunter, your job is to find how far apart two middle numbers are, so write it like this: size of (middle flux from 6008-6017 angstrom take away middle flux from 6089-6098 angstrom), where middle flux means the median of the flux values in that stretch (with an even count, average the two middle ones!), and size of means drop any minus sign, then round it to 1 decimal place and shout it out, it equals 1.6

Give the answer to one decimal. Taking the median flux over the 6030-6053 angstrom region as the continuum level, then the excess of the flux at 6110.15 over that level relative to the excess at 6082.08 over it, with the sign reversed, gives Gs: -1.1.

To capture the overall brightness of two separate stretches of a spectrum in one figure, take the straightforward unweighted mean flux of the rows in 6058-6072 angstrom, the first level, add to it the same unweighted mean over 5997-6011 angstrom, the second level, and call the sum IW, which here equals 36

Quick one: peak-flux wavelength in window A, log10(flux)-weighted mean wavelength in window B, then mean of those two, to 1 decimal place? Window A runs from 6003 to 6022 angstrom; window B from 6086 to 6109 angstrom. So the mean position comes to 6052.3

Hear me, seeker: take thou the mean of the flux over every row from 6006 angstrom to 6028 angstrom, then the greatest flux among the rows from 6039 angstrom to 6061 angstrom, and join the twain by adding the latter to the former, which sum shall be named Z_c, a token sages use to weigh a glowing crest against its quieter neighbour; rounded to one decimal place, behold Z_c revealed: 36.3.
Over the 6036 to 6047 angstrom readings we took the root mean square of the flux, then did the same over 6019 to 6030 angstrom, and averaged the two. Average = 16.8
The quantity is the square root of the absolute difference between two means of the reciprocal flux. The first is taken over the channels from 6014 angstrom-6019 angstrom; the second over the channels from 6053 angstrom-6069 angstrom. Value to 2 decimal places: 0.14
